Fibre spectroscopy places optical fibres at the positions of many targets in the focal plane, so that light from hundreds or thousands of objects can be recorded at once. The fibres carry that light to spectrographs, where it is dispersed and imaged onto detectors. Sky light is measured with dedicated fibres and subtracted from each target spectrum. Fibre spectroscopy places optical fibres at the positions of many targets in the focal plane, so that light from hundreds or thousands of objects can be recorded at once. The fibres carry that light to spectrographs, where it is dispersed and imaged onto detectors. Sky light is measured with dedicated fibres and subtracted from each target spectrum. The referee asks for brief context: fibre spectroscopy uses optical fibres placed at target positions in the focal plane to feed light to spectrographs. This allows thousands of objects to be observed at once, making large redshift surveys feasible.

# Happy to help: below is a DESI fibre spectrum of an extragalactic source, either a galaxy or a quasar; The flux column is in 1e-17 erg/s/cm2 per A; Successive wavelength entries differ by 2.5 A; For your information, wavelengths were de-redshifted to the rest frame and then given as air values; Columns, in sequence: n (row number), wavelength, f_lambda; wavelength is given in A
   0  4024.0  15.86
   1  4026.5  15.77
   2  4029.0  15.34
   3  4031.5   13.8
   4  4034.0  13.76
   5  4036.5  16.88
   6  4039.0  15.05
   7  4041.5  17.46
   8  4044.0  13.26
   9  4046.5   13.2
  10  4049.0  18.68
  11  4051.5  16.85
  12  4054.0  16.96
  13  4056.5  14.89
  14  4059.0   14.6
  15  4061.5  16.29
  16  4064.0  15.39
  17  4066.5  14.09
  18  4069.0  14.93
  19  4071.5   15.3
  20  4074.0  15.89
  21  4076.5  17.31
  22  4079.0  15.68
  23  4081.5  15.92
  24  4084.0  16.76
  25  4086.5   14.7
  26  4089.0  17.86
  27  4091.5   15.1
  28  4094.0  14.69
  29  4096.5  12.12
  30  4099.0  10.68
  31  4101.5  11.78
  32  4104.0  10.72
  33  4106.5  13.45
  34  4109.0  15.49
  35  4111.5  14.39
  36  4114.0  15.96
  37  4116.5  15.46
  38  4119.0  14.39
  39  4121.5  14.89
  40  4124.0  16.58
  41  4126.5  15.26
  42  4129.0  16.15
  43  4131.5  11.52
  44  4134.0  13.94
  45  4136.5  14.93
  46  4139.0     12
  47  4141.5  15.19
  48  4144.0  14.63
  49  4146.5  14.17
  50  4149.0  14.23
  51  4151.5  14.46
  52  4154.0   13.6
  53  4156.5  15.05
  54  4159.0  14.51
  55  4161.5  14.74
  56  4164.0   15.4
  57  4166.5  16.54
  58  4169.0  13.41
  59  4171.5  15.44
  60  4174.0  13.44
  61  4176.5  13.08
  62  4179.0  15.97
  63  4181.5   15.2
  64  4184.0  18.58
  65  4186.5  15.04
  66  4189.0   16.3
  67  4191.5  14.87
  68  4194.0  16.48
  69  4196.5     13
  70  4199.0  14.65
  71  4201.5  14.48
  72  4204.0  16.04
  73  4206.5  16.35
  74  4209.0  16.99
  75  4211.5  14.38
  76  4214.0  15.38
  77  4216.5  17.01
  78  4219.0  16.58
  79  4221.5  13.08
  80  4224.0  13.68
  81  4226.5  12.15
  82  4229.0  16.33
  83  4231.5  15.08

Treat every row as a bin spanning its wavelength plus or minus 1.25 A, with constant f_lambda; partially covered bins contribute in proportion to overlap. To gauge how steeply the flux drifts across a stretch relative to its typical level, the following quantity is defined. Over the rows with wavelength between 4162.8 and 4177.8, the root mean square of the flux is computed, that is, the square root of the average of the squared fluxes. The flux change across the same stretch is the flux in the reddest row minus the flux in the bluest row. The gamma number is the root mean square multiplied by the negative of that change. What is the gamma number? 34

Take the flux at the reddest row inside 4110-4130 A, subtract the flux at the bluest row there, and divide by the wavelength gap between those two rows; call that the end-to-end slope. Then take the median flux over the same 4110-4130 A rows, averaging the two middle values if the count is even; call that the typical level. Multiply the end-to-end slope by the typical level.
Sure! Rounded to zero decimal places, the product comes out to 2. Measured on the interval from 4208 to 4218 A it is 0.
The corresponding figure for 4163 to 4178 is -3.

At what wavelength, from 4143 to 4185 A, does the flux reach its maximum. 4184.0 A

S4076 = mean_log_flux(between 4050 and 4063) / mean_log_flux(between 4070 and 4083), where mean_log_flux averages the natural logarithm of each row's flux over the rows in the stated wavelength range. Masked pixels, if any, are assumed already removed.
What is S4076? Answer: 1.00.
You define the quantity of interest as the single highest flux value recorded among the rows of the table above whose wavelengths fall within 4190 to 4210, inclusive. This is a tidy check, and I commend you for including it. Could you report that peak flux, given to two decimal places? 16.99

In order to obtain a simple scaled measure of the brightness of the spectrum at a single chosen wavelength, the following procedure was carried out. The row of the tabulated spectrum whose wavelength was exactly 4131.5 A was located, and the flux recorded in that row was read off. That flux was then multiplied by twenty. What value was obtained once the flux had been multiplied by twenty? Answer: 230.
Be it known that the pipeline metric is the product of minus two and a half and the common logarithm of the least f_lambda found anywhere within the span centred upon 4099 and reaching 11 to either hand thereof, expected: -2.57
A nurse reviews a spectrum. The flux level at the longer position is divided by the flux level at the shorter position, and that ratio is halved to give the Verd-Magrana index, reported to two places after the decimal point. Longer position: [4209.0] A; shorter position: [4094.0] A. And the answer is 0.58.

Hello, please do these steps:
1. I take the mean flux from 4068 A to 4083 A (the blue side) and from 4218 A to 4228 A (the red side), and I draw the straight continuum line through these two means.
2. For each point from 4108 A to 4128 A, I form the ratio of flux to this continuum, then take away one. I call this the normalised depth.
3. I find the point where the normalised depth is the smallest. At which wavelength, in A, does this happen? 4111.5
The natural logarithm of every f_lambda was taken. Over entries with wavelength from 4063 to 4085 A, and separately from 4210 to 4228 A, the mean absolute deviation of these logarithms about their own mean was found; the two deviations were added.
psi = 0.144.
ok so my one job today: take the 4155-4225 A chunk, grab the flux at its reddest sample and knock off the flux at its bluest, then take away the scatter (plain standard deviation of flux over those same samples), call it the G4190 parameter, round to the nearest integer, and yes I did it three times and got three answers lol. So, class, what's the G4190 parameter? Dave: -3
